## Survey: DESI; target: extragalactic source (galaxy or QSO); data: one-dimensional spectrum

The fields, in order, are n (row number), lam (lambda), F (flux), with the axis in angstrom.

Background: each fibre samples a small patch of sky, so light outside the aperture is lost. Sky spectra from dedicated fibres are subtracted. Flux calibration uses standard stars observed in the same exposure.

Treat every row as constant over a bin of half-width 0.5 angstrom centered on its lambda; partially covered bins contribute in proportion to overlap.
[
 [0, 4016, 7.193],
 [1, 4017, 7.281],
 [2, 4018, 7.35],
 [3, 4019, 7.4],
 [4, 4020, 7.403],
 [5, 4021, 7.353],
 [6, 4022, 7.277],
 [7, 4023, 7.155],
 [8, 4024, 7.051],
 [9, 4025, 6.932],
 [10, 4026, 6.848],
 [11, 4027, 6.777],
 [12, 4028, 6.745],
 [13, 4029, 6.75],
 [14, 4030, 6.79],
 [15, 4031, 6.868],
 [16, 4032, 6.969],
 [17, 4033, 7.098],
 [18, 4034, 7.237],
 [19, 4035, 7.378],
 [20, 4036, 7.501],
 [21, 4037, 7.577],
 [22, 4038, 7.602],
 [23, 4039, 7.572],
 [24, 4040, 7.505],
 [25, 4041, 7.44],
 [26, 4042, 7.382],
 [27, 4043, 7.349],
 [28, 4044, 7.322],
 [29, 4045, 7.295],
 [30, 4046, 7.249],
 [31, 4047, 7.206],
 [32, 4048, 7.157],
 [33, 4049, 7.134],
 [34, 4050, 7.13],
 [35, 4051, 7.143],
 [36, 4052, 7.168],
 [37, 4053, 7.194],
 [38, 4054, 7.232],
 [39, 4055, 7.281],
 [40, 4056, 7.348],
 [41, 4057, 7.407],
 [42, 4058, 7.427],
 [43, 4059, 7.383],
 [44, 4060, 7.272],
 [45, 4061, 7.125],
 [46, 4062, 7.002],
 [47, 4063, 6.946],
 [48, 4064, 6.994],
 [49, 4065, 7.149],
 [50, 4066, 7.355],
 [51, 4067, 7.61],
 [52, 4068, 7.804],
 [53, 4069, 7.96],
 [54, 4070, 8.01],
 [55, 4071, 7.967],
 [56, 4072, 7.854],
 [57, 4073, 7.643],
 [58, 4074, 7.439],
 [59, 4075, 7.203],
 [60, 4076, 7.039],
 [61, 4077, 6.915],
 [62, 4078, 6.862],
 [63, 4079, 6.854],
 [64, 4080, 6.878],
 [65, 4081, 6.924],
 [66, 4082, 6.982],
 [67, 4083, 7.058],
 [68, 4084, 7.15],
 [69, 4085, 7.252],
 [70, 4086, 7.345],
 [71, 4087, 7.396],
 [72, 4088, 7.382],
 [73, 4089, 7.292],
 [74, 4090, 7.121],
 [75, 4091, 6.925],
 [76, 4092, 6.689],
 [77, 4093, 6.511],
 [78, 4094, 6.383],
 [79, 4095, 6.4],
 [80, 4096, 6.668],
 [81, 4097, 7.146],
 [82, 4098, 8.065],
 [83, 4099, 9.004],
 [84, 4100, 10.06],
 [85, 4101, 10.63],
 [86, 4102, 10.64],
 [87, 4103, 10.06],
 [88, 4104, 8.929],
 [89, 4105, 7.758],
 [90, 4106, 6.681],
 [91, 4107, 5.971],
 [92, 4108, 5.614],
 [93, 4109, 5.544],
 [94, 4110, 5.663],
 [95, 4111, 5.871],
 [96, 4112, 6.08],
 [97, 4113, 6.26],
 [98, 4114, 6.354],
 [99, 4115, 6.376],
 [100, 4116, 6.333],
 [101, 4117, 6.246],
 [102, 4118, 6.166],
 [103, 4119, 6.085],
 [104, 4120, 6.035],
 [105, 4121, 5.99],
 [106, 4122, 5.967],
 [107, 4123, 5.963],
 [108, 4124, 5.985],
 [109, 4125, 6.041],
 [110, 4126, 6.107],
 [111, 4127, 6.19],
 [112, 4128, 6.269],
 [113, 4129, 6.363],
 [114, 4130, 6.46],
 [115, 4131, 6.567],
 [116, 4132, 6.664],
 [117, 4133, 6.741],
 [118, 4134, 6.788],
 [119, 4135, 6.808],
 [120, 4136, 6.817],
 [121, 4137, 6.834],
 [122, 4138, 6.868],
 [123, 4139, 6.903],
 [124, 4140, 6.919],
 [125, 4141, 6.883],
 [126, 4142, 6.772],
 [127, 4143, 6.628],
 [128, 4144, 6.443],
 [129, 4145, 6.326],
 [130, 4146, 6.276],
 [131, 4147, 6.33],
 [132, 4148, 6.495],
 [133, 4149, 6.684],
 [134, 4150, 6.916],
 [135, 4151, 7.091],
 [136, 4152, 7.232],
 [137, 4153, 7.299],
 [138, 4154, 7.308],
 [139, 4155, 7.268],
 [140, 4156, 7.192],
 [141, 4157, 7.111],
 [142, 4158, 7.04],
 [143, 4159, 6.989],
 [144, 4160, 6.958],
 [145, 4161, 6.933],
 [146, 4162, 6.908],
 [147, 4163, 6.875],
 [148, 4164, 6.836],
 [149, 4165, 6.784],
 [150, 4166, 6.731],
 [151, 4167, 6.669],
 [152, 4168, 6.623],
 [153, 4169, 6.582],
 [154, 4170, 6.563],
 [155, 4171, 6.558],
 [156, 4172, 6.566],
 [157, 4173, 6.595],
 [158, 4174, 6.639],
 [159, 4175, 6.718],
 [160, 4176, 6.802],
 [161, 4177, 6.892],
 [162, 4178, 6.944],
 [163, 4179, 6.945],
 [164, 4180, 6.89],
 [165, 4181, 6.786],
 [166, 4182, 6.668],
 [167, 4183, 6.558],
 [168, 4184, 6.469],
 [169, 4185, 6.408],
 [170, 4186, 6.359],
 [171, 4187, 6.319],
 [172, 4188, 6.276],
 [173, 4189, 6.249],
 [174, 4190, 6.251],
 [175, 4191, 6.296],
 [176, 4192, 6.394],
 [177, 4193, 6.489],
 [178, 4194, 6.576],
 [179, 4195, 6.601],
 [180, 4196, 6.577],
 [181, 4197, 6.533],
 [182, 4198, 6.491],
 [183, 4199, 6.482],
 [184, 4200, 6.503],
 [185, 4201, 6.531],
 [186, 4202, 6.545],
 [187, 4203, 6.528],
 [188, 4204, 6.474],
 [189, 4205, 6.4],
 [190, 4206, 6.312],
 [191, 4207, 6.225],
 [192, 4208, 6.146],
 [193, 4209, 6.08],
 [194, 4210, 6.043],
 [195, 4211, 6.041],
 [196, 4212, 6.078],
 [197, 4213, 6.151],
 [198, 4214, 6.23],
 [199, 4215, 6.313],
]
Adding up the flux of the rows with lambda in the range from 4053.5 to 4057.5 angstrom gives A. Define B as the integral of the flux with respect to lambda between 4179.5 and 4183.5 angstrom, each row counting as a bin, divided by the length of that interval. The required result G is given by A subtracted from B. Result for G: -22.5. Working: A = 29.3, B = 6.7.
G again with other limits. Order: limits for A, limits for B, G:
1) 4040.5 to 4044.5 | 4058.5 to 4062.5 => -22.3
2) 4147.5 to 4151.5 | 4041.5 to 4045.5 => -19.8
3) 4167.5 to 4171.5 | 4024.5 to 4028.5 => -19.5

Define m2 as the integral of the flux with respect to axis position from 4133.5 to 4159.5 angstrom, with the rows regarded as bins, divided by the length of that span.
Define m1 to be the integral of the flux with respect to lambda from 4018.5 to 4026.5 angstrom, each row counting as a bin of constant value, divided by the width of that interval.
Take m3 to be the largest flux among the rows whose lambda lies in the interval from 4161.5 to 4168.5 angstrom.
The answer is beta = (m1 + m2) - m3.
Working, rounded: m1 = 7.18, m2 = 6.9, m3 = 6.908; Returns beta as 7.1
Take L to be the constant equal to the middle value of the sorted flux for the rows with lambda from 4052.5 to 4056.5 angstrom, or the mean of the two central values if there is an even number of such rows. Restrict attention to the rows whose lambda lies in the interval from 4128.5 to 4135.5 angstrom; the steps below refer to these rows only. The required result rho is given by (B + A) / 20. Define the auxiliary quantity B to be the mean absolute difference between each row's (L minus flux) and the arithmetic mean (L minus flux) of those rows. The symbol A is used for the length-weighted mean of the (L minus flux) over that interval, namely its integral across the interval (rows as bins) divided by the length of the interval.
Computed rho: 0.038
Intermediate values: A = 0.6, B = 0.14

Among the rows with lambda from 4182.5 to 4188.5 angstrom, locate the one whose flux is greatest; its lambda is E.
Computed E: 4183 angstrom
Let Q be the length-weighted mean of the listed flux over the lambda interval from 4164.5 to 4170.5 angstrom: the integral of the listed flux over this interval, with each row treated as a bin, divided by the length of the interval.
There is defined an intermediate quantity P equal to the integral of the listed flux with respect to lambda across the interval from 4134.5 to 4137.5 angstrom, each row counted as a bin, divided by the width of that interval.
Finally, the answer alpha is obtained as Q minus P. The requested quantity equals -0.2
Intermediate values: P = 6.8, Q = 6.7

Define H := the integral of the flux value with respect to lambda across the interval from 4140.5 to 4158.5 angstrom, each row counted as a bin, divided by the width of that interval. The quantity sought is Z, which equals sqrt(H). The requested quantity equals 2.62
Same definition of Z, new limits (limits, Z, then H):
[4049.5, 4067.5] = 2.69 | 7.2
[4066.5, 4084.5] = 2.71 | 7.3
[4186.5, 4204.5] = 2.54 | 6.5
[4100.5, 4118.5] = 2.66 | 7.1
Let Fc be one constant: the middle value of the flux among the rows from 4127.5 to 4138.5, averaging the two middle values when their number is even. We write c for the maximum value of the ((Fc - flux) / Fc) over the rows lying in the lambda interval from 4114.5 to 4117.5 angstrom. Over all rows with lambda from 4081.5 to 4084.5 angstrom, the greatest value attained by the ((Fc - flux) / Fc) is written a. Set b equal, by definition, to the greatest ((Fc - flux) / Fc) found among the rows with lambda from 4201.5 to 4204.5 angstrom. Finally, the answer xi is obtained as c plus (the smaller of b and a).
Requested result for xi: 0.04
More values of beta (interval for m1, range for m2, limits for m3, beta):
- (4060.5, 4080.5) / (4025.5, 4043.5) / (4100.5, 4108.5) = 3.9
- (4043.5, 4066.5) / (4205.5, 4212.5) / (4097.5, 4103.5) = 2.7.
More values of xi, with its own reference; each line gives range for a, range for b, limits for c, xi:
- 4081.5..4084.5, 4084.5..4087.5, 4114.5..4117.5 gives 0.00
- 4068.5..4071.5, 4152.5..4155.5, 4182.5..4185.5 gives -0.13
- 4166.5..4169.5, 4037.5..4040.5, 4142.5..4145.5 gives -0.05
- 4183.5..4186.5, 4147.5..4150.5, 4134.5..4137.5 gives 0.03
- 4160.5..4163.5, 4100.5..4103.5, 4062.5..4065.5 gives -0.52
